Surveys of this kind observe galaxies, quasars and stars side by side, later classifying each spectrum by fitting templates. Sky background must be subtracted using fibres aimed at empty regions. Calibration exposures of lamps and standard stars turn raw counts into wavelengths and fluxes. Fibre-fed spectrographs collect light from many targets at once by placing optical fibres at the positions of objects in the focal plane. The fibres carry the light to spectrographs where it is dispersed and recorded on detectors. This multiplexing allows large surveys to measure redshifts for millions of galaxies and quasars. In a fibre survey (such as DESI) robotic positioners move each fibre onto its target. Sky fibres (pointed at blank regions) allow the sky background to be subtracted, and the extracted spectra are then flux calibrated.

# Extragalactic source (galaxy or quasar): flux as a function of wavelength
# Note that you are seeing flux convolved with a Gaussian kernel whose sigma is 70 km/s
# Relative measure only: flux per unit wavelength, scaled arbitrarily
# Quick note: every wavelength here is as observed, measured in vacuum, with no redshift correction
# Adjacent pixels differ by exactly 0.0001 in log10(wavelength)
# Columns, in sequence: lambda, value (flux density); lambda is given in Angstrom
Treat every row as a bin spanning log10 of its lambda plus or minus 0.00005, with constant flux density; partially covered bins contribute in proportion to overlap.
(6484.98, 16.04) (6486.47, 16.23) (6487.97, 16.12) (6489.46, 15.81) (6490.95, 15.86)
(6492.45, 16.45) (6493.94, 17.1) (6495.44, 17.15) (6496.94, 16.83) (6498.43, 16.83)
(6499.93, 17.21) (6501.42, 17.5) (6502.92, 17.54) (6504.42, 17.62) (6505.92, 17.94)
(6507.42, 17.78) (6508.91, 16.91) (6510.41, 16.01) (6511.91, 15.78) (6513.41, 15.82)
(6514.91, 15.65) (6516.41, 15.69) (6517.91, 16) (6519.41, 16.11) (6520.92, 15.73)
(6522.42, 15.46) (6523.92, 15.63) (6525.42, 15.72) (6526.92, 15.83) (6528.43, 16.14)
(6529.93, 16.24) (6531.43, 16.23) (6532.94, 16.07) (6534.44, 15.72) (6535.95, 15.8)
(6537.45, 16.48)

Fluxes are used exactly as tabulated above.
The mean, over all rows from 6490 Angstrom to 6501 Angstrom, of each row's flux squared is 282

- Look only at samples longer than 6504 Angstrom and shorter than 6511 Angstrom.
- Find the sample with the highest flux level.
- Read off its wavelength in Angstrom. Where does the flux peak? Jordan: 6505.92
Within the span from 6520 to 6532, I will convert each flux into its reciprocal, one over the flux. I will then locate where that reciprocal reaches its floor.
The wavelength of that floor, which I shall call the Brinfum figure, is 6529.93 Angstrom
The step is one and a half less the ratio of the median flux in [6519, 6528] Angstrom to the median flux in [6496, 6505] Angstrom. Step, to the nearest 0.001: 0.594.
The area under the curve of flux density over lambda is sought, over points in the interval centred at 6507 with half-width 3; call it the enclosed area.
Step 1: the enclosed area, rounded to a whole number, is 105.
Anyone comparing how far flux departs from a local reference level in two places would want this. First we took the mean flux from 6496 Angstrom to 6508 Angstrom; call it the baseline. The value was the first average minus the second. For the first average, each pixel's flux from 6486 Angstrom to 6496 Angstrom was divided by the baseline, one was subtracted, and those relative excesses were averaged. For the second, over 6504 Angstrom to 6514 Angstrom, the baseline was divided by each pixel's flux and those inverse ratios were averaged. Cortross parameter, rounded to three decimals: -1.095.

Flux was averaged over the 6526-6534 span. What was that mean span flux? 16.1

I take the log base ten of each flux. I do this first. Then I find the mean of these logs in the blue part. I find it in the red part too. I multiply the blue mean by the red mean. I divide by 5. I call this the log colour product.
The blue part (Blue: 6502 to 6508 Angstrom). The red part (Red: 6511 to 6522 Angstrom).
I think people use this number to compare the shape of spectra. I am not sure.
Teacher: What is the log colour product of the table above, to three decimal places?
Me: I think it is 0.299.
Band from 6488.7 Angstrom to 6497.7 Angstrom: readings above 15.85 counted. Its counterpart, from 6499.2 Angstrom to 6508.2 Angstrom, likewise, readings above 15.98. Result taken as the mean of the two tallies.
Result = 5.5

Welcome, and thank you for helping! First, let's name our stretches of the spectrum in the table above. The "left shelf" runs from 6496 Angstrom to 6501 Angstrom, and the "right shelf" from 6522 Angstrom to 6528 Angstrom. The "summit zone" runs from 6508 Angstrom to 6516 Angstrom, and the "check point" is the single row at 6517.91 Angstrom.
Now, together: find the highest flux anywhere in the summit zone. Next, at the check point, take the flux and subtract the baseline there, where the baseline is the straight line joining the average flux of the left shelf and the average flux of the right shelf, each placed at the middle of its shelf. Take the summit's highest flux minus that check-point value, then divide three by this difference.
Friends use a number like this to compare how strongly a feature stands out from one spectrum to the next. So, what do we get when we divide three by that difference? 0.177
